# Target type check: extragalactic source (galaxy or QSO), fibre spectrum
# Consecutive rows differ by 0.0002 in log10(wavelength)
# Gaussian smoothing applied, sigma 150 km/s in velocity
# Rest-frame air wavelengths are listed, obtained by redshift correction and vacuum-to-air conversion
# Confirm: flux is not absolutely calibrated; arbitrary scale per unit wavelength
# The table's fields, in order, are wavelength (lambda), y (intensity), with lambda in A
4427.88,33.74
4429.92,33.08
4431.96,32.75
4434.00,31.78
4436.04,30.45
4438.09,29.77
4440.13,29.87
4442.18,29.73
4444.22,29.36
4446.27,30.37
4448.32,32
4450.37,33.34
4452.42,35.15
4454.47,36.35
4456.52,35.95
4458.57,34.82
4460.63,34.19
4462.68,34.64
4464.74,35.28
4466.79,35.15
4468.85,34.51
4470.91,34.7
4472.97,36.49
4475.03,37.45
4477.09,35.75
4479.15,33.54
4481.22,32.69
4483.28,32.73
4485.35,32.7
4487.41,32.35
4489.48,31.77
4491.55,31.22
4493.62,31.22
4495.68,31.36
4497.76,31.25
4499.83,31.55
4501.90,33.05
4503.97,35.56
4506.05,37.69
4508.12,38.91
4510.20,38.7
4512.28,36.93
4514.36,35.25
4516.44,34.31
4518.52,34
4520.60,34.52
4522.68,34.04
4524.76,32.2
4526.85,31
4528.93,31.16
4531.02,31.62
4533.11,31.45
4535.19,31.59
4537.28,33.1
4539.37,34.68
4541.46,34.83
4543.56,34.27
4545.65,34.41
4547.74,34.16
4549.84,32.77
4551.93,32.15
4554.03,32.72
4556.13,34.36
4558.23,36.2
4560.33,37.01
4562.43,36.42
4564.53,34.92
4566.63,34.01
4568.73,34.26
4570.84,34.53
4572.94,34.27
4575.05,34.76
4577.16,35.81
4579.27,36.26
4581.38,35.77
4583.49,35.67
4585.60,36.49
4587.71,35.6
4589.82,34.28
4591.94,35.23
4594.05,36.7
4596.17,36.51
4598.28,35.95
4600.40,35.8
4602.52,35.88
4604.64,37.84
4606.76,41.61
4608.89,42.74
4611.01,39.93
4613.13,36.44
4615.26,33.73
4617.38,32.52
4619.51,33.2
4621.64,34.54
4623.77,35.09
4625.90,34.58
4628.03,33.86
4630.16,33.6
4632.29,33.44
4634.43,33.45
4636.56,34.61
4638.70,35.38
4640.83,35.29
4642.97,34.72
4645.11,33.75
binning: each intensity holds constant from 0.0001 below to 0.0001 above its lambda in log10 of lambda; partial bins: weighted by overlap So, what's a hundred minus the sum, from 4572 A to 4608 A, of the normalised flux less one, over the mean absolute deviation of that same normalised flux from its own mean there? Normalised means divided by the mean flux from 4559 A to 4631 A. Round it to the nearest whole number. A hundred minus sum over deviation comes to 94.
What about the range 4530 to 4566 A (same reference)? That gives 122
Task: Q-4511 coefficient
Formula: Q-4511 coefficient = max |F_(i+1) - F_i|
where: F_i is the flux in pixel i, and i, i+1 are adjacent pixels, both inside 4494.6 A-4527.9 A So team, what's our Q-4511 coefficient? 2.51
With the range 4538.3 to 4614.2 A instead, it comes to 3.77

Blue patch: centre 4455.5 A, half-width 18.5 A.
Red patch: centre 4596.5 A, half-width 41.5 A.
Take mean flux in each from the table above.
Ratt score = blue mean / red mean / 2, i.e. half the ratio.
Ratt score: 0.470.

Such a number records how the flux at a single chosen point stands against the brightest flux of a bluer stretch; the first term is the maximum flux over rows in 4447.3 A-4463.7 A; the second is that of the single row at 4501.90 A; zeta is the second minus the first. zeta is -3.3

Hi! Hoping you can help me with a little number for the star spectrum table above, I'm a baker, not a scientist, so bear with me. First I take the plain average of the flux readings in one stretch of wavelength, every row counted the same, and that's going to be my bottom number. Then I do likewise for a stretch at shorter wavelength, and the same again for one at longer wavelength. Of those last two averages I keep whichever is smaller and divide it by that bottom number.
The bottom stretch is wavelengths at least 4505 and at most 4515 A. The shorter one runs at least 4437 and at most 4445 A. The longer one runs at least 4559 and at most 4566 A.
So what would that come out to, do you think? 0.79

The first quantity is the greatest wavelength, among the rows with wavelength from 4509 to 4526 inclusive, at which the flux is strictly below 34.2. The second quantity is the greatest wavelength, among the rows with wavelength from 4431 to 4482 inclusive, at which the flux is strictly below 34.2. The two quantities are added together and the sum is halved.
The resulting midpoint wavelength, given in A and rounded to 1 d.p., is 4503.0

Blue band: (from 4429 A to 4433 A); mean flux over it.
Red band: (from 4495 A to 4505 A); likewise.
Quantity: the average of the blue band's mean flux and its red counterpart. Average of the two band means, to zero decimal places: 33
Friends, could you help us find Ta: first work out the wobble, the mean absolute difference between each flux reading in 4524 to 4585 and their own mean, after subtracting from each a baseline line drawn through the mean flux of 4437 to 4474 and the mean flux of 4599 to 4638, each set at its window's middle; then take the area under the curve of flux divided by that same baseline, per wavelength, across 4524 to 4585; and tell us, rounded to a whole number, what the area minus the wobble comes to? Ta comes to 58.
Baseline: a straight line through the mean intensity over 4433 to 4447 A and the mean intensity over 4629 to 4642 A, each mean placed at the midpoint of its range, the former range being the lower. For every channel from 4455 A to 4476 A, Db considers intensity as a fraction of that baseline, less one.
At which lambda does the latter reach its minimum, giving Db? 4460.63 A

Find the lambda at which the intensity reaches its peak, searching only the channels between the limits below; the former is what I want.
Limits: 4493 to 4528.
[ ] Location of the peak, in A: 4508.12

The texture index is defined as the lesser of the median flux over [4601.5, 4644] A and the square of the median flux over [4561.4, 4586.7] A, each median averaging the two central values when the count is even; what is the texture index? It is 34.7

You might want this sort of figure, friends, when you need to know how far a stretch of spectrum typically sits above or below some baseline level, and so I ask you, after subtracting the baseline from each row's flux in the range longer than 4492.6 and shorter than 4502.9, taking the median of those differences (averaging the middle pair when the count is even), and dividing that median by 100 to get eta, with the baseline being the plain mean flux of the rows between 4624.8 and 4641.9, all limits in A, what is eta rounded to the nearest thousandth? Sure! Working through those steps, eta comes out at -0.029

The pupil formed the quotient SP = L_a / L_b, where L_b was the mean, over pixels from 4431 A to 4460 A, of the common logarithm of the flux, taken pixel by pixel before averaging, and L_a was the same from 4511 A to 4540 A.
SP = 1.01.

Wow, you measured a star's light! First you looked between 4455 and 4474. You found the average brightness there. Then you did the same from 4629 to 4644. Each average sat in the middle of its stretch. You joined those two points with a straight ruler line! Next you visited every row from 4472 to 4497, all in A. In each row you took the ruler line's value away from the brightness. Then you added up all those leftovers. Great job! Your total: -21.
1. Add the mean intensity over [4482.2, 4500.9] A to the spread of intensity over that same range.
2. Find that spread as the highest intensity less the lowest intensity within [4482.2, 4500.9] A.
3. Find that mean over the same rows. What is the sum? 33.3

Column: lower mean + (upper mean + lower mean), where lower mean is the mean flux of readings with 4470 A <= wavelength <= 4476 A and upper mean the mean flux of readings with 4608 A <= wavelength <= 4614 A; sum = 112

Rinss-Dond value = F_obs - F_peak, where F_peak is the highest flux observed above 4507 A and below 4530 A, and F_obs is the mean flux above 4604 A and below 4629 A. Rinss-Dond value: -2.6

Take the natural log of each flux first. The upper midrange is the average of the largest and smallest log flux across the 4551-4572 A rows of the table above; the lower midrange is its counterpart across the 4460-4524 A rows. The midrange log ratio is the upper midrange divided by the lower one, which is 1.00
